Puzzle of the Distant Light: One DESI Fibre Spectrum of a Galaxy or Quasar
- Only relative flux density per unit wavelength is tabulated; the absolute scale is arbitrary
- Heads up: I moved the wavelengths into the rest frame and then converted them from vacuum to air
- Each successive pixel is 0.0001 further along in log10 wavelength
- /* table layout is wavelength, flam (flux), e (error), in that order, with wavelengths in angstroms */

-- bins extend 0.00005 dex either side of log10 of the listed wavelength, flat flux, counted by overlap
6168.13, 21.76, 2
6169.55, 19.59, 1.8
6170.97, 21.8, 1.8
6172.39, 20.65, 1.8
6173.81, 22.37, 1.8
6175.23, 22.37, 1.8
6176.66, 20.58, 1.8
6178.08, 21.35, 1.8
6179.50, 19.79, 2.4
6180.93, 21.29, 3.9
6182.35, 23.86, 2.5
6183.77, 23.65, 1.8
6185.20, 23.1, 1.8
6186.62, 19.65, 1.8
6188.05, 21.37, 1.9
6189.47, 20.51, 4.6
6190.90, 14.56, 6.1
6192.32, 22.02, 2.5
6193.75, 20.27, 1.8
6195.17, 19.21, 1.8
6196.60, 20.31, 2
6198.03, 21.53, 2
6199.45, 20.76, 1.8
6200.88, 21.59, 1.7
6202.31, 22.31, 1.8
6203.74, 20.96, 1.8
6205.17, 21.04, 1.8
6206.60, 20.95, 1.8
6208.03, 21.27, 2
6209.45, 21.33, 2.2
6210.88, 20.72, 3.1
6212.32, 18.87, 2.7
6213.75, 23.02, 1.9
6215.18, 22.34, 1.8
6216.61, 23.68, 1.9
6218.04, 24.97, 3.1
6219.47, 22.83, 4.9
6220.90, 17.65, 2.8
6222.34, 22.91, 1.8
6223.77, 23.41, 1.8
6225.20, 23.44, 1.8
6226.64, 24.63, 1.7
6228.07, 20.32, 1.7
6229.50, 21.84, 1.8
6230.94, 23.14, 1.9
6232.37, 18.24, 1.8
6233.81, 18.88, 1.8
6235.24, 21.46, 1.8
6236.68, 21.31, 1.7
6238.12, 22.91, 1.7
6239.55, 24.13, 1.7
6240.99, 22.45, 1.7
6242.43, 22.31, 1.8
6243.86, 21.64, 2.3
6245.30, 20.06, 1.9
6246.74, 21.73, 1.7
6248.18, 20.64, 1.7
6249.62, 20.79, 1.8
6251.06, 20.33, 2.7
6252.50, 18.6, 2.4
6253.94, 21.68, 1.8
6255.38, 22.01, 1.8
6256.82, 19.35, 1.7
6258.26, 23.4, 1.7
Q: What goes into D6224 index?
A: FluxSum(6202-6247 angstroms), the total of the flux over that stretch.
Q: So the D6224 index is 697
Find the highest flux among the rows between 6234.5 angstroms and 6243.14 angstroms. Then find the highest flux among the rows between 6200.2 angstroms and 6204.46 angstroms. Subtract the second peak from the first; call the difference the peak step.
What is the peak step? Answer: 2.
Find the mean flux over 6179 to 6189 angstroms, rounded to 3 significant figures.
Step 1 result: 21.8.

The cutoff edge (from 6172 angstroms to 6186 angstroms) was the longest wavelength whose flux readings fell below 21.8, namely 6180.93 angstroms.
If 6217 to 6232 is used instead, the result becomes 6228.07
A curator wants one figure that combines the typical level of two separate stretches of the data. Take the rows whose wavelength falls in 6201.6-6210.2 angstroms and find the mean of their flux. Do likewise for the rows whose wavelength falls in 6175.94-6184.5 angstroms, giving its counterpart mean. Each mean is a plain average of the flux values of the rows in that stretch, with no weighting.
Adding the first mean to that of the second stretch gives 43.1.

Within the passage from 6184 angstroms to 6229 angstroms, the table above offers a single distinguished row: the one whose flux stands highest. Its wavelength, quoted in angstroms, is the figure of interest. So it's 6218.04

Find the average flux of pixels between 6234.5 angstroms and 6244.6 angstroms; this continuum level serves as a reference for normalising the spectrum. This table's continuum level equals 22.3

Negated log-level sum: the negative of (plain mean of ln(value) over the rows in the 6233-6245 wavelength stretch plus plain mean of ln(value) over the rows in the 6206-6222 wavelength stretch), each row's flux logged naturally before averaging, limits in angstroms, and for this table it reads -6.15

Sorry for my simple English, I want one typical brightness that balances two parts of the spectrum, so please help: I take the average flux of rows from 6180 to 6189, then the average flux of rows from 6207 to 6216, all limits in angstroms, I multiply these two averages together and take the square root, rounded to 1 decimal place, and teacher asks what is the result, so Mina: 21.7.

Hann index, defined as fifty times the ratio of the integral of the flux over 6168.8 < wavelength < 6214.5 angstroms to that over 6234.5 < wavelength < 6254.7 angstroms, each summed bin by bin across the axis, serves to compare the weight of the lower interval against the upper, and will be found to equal 111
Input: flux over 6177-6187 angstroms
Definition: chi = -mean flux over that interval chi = -21.8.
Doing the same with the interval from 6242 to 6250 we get -21.2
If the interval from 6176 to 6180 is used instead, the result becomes -20.6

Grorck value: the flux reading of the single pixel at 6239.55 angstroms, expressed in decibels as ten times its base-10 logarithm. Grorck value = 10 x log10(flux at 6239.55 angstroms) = 13.8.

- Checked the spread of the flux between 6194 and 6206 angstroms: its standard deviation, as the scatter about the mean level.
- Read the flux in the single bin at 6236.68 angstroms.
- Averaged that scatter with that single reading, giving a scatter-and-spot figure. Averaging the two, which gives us 11.1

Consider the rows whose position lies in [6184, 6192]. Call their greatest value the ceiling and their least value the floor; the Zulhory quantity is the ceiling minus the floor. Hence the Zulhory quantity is 8.5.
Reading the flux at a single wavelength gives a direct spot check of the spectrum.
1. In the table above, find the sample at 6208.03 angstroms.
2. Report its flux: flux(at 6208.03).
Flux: 21.27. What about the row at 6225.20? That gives 23.44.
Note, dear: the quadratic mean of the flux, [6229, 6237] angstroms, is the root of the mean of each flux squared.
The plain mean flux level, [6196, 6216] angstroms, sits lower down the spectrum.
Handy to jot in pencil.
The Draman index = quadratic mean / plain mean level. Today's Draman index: 0.98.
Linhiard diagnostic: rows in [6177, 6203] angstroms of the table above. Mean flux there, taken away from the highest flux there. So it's 2.91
